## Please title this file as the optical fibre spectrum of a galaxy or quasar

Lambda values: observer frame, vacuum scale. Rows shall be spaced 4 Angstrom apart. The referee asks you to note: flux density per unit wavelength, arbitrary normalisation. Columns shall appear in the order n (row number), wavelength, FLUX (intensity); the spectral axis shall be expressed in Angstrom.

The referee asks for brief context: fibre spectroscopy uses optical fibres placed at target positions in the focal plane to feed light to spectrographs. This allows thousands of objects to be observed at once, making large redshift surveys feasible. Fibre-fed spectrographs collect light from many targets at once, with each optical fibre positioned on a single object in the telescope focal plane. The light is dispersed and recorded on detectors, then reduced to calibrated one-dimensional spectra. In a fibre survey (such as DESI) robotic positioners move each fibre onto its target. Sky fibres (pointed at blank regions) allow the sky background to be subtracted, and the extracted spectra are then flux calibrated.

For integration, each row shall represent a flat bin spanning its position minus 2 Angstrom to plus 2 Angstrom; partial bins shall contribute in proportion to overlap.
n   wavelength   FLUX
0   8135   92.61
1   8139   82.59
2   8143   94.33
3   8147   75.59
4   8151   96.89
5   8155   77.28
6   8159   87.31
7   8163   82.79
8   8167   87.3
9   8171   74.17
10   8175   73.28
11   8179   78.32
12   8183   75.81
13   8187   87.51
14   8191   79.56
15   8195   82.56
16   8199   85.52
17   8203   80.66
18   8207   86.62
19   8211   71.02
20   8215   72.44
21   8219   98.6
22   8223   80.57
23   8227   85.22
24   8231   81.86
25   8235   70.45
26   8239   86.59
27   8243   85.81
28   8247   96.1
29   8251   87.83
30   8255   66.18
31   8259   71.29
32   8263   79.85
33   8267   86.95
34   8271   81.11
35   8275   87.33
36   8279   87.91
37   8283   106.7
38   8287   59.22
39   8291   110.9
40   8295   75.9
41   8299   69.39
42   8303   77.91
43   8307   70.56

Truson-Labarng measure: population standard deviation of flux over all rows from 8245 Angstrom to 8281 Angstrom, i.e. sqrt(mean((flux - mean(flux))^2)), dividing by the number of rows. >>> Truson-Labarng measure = 8.7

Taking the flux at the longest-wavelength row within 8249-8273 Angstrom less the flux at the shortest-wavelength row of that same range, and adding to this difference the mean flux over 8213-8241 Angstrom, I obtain 76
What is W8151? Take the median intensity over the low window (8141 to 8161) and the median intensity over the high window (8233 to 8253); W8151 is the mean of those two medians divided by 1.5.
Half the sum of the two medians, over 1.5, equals 58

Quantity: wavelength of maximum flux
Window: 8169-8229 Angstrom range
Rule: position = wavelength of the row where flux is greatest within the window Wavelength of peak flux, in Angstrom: 8219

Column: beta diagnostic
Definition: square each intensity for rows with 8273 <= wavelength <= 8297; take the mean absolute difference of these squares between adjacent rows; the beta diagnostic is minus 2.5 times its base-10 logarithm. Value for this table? -9.3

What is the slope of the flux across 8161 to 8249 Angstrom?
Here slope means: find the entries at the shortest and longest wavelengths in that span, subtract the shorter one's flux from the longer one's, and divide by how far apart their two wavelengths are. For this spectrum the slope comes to 0.16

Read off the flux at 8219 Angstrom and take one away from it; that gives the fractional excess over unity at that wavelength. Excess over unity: 98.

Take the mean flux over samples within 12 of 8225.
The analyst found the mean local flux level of 82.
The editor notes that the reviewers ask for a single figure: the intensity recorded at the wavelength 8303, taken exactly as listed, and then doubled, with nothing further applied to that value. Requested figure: 156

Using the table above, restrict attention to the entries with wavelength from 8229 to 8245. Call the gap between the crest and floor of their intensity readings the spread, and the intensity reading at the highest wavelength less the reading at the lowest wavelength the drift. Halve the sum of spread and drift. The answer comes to 10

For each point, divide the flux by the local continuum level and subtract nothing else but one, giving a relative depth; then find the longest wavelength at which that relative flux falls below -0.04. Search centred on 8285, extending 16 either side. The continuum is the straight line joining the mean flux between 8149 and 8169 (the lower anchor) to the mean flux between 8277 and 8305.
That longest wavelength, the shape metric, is 8299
